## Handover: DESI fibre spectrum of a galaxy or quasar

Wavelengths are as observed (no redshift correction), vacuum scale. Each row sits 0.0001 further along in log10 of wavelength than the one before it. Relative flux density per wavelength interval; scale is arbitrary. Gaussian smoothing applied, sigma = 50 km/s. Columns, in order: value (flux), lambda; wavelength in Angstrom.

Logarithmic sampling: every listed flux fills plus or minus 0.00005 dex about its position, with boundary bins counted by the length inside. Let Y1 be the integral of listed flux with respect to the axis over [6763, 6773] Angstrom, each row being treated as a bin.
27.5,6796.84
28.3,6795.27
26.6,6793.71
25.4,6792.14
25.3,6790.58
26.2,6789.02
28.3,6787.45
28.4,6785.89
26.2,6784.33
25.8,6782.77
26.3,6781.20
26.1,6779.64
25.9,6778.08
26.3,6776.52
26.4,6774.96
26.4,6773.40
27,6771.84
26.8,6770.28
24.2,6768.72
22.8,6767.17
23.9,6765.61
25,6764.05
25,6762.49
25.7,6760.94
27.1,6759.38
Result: 250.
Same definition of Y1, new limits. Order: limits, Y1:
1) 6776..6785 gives 235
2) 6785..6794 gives 240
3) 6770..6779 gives 238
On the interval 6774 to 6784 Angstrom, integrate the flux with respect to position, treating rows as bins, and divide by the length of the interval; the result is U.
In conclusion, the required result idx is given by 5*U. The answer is 131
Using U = 26.1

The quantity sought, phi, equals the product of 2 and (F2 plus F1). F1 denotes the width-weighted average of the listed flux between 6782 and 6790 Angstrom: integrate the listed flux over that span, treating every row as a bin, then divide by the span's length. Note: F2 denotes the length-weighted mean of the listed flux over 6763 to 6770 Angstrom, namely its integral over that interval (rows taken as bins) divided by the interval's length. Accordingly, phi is 102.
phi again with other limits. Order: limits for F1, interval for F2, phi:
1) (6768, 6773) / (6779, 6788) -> 106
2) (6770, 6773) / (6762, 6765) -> 103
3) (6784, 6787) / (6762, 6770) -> 104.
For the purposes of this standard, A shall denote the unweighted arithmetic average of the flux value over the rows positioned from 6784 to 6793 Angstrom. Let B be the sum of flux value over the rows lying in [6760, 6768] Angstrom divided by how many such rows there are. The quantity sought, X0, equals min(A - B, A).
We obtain 2.2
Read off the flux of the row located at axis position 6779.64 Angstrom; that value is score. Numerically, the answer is 26.1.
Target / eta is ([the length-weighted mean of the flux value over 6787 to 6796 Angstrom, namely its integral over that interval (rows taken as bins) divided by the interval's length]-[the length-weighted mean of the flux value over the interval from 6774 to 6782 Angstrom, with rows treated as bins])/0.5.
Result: 1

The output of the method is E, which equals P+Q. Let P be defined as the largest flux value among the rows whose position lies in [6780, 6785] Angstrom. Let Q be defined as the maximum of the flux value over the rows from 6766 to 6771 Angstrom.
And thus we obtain 53.1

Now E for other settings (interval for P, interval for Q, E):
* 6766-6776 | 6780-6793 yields 55.4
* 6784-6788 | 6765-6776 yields 55.4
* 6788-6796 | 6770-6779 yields 55.3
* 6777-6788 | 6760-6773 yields 55.4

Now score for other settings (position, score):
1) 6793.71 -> 26.6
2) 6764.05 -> 25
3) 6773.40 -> 26.4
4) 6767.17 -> 22.8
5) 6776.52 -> 26.3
